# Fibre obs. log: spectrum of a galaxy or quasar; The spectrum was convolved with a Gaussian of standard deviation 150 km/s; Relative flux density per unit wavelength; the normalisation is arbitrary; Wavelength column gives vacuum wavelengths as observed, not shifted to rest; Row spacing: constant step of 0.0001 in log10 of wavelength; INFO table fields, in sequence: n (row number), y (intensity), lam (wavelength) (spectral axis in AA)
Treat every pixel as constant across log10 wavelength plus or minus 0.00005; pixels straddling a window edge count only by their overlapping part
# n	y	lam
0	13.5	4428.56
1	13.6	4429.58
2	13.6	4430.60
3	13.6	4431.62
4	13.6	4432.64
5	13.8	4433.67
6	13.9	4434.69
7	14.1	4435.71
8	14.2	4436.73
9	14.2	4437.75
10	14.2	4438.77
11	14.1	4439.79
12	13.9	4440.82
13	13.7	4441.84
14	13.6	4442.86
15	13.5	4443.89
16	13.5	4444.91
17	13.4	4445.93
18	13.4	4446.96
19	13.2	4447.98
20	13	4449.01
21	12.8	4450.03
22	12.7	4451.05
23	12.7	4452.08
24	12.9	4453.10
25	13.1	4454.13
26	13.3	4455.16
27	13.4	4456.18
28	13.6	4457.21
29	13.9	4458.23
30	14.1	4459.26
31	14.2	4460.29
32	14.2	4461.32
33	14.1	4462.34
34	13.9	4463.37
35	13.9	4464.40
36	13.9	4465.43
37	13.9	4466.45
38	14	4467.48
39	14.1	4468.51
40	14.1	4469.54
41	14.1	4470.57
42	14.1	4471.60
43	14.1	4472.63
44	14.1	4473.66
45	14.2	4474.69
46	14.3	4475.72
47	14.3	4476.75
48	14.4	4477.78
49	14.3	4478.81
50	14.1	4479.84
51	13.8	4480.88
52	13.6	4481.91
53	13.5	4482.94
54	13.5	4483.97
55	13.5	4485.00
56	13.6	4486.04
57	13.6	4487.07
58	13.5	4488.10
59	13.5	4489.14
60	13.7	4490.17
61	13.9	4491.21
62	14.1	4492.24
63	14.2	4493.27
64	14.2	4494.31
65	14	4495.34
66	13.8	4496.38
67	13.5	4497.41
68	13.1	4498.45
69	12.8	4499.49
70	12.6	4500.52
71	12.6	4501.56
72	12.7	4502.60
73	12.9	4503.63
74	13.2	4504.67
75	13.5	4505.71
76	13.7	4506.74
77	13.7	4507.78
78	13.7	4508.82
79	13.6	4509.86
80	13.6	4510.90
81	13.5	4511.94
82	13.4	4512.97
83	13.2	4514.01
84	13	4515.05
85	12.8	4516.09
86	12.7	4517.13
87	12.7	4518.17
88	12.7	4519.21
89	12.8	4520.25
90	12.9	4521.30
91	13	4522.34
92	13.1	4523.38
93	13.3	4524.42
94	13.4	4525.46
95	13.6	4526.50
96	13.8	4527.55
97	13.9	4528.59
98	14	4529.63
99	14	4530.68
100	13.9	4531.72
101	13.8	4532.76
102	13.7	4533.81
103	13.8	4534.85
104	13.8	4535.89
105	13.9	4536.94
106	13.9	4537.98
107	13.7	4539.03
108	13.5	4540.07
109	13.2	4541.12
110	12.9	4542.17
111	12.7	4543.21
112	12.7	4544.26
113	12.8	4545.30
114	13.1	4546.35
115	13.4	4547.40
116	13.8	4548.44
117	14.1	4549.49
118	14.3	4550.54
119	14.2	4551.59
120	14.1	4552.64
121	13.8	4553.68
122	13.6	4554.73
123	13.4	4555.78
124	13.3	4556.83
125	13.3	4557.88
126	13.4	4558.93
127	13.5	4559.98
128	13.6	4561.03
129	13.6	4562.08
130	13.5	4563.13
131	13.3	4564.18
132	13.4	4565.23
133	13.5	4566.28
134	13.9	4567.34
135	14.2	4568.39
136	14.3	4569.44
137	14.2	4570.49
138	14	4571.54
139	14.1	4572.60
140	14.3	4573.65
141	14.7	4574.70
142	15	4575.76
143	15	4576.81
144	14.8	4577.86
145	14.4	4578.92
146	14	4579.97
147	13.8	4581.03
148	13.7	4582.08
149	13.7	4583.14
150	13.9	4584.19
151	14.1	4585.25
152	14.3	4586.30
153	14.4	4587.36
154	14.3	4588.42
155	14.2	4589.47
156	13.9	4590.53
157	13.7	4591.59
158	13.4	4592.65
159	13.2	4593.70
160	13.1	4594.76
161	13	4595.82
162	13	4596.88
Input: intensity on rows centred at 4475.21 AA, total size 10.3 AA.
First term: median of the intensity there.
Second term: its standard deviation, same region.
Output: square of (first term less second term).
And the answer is 197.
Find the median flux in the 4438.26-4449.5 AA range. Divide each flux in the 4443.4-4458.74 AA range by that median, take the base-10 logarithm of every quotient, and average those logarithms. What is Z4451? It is -0.009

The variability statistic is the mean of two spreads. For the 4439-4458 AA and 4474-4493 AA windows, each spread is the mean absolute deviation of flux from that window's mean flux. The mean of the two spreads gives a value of 0.313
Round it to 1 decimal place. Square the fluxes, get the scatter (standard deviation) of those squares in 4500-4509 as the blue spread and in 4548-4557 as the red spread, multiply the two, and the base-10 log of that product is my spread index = 2.1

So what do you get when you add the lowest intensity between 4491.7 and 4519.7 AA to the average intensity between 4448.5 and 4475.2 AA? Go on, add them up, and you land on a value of 26.3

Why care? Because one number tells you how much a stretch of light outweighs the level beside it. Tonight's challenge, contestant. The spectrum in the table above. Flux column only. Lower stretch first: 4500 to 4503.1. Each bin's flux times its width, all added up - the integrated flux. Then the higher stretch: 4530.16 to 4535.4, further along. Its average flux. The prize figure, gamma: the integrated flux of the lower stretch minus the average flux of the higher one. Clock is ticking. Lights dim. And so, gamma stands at 25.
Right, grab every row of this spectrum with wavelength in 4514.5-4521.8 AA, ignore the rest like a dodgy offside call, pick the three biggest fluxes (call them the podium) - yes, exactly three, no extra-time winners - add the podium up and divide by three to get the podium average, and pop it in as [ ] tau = 12.9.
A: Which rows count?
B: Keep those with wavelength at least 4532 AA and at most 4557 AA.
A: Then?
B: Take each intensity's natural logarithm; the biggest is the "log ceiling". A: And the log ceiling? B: 2.66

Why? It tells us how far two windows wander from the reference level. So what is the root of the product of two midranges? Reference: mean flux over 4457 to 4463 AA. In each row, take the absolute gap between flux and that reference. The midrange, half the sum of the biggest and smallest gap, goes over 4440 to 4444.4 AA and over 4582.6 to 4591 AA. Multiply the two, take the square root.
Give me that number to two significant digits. 0.27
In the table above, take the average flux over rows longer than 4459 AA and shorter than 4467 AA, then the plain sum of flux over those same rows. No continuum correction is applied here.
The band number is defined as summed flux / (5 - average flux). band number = -12.4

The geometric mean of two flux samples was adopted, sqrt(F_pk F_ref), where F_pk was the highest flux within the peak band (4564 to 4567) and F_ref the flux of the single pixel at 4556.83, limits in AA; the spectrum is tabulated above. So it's 13.4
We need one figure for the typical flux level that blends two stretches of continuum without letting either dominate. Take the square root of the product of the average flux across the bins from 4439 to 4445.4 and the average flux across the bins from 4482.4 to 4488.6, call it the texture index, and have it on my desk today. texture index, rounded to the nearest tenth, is 13.6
